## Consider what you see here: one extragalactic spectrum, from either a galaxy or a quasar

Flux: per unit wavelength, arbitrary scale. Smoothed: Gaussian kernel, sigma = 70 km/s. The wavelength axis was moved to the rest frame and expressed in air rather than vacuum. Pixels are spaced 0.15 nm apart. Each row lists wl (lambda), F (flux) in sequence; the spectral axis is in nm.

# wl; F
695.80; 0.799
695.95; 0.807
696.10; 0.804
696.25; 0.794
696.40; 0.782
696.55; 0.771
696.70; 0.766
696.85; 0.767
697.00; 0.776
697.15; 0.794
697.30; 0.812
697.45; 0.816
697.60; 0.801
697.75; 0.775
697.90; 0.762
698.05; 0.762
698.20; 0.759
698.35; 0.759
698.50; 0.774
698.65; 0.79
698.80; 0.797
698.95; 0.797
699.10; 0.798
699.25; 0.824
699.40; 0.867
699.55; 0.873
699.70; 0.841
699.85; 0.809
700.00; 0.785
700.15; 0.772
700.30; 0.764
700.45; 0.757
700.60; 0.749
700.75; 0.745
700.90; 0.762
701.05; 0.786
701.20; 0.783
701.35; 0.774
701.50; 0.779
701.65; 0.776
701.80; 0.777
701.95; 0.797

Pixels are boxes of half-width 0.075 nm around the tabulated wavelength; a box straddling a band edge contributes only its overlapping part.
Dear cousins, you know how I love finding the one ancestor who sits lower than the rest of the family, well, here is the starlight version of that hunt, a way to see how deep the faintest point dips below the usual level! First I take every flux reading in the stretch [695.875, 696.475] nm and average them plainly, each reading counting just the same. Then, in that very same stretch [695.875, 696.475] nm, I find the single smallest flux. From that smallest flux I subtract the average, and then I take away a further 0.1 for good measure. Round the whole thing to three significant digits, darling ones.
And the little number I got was -0.115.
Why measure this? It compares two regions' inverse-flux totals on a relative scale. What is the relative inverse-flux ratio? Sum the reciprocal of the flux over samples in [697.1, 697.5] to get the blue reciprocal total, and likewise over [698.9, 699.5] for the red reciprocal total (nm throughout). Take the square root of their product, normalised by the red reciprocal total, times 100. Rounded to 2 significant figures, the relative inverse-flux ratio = 87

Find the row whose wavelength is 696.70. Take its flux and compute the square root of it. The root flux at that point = 0.875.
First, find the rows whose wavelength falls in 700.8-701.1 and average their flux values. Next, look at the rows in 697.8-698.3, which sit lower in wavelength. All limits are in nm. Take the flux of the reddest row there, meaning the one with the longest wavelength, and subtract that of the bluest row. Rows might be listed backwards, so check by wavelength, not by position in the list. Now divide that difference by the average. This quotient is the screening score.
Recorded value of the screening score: 0.00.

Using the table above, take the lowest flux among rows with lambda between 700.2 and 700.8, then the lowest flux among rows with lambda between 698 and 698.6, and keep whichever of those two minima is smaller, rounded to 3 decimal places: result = 0.745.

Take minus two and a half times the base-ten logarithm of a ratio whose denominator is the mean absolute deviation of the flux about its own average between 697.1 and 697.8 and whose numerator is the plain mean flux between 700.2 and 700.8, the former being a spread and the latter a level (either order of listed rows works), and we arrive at -4.49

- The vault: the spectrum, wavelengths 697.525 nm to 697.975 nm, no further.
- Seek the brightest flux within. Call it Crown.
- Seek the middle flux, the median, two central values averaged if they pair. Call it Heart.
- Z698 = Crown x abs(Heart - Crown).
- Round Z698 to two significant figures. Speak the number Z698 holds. 0.021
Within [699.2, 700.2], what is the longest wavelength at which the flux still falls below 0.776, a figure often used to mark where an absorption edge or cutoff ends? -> 700.15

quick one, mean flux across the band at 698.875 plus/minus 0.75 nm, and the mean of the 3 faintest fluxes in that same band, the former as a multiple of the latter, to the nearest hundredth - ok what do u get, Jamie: 1.05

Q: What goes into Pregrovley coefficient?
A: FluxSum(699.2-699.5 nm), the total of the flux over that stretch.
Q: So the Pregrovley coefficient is 1.69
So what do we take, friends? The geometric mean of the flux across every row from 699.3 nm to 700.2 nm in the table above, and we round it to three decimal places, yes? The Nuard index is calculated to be 0.824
